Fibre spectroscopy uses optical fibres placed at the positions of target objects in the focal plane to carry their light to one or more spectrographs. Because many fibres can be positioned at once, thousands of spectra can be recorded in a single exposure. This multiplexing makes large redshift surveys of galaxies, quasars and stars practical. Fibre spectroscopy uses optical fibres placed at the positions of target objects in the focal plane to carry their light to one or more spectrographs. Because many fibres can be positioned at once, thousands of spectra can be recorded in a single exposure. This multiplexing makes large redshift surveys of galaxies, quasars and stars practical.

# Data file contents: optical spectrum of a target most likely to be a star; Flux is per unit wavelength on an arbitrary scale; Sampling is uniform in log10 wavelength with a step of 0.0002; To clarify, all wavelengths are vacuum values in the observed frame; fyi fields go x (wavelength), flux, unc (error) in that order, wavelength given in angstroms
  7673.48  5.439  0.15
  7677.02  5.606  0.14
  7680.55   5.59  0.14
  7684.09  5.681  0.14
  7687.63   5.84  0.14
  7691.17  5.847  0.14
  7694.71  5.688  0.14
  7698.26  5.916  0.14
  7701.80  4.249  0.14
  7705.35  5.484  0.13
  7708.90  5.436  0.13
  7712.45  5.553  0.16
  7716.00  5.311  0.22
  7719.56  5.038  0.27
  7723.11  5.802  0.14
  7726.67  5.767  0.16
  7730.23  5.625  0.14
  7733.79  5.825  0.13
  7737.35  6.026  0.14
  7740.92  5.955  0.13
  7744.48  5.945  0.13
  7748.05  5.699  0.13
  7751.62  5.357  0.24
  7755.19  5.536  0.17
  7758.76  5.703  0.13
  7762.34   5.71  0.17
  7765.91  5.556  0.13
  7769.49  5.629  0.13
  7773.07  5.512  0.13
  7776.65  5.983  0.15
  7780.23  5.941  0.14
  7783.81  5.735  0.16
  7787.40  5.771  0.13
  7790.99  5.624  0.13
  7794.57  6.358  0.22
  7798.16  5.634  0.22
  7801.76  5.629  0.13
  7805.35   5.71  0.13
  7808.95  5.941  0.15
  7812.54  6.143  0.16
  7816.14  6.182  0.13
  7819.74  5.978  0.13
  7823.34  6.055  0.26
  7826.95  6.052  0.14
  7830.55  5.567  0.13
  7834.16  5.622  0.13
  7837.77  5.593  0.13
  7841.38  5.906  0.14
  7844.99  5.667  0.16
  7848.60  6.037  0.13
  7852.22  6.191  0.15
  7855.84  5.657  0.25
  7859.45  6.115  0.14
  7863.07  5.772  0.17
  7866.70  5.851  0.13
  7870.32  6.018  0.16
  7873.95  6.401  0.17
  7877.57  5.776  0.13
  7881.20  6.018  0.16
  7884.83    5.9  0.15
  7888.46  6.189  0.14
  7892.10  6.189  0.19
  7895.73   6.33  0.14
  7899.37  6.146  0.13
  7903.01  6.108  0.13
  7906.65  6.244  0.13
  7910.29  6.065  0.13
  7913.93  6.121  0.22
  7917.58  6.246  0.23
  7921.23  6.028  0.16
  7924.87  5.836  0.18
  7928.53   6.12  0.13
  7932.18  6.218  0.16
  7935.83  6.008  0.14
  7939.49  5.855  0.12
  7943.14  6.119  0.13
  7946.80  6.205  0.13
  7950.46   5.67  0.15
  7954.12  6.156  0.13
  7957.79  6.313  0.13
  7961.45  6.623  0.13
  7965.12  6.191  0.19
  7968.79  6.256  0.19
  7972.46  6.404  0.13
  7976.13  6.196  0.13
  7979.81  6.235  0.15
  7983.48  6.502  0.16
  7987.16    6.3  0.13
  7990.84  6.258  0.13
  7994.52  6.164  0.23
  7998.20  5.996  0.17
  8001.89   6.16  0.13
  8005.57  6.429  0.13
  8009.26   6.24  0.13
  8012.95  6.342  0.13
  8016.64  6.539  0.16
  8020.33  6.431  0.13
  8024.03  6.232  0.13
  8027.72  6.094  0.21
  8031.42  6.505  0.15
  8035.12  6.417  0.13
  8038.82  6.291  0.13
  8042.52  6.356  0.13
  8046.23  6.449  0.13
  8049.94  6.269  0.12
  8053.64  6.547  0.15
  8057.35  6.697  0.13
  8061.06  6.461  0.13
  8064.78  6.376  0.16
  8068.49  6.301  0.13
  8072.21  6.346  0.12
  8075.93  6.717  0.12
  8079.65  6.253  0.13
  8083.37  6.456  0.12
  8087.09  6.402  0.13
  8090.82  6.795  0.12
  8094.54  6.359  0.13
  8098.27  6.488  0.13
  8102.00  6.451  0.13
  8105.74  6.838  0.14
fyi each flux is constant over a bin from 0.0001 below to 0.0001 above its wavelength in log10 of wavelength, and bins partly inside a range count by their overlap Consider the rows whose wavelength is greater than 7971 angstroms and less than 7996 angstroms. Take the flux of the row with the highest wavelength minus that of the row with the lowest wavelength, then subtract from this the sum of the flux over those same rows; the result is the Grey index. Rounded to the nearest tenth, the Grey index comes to -44.3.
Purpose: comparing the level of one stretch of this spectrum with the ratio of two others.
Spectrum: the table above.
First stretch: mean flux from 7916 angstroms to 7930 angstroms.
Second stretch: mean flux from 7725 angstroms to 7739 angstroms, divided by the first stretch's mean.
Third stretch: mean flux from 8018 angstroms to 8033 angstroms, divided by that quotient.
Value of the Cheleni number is 6.58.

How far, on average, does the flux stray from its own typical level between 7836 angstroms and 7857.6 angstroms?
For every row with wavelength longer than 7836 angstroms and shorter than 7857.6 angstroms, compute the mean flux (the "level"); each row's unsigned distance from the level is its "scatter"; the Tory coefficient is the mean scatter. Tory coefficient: 0.203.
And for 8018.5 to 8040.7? 0.123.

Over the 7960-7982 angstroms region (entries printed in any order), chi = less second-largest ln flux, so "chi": -1.86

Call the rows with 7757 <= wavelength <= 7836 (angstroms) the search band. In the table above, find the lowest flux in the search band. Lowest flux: 5.512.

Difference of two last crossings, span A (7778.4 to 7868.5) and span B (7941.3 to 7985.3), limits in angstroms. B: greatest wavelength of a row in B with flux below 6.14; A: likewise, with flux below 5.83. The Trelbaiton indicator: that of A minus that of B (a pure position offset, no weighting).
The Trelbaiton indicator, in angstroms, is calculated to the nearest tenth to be -87.4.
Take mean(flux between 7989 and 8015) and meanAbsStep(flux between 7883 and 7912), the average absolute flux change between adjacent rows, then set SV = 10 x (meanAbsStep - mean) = -60.9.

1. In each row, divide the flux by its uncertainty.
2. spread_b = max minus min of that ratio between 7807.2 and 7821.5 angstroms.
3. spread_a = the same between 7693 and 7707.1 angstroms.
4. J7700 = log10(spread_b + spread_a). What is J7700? 1.32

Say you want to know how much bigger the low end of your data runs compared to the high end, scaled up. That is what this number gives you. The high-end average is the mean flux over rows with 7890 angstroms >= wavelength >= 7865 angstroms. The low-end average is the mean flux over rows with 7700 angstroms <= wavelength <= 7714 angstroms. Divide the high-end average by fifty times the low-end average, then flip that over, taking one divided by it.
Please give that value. 43.0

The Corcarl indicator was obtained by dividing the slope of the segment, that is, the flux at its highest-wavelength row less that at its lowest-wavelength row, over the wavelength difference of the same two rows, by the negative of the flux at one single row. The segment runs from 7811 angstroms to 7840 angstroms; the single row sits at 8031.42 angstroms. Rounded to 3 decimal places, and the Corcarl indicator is 0.003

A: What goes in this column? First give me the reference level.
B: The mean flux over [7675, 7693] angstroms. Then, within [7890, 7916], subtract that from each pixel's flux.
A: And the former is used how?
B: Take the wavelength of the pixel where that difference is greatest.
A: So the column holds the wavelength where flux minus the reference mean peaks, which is 7895.73 angstroms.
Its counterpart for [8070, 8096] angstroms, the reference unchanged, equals 8090.82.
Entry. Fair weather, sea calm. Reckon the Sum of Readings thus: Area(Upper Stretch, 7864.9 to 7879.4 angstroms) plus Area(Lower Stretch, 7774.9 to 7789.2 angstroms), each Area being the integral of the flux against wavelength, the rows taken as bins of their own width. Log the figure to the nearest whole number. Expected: 171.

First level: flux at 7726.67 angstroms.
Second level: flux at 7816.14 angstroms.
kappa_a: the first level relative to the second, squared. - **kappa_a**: 0.87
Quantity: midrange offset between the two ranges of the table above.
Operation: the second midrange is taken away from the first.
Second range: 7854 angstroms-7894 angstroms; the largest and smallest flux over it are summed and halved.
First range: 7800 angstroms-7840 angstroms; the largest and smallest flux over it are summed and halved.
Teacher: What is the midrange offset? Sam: -0.15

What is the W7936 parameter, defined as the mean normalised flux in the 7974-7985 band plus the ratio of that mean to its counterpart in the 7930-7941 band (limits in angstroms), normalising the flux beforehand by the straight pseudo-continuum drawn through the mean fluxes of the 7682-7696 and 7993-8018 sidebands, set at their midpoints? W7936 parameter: 2.05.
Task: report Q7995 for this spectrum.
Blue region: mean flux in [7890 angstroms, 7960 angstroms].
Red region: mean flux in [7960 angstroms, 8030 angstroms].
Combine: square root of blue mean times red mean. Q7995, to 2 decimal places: 6.20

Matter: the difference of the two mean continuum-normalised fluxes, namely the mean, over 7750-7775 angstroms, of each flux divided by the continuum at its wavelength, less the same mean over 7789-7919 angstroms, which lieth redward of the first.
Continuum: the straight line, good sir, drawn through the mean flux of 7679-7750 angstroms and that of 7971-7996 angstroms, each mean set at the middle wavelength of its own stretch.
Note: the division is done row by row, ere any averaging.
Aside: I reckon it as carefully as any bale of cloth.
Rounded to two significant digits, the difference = -0.029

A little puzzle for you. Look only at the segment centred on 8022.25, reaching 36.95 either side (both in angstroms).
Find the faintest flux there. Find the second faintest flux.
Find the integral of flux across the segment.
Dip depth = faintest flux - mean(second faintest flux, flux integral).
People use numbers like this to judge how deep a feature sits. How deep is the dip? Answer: -231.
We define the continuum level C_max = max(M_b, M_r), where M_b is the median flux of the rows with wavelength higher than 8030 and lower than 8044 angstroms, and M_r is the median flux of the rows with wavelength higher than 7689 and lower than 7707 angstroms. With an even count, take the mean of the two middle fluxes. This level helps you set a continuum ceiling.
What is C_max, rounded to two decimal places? 6.39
